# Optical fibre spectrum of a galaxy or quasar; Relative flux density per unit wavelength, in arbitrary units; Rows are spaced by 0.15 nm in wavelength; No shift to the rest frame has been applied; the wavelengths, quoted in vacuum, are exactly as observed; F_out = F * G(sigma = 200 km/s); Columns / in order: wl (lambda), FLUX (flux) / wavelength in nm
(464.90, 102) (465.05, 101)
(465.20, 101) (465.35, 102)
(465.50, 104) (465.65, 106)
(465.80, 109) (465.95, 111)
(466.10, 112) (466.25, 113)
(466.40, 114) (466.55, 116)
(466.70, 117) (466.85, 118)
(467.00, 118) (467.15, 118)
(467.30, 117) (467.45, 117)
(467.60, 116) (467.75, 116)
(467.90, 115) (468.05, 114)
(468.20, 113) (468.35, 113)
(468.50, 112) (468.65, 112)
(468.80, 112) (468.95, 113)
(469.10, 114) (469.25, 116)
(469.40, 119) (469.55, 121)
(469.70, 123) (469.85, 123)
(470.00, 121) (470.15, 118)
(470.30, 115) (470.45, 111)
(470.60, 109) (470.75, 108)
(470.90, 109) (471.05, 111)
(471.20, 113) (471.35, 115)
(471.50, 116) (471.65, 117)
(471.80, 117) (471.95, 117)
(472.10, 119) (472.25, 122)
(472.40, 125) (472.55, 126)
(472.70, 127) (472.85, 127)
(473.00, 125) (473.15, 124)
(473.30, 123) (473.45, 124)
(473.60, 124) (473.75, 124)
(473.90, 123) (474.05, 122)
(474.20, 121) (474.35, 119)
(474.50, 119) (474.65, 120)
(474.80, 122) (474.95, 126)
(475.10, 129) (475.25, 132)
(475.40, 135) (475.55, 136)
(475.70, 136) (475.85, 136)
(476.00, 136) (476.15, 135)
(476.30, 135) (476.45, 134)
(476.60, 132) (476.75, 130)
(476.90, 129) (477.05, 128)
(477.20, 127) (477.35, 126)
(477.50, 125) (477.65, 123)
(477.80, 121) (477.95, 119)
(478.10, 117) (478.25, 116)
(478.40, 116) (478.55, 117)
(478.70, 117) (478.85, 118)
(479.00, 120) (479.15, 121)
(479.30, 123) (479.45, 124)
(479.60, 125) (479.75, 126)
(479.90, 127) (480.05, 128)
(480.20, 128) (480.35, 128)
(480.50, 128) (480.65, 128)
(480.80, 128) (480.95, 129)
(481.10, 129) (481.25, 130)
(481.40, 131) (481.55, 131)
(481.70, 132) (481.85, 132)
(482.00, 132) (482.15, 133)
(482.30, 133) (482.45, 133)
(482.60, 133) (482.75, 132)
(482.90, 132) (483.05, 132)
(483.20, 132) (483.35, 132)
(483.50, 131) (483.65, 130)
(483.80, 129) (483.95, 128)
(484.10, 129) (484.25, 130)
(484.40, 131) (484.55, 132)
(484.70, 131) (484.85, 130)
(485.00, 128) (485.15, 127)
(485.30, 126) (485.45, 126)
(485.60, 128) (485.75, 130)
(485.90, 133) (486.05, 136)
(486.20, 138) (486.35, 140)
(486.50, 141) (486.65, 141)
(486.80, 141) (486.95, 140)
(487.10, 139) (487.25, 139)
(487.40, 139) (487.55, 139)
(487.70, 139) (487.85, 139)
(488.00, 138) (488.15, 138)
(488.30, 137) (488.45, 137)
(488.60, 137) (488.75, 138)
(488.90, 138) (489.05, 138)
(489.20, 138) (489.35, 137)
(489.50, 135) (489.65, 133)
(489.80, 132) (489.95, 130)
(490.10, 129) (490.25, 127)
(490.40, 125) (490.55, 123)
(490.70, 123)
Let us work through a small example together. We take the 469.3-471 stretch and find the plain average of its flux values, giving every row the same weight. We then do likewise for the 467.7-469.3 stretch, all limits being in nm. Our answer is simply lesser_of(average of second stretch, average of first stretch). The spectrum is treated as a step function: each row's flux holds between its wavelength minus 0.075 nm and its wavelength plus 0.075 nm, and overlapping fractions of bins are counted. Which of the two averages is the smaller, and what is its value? 114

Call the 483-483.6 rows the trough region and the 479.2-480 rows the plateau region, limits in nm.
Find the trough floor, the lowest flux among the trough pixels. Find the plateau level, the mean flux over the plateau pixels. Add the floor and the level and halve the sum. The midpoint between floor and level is 128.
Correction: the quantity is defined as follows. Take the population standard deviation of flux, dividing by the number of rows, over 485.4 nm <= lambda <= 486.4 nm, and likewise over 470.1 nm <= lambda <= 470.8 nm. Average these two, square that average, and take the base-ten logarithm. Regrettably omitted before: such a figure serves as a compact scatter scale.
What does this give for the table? 1.3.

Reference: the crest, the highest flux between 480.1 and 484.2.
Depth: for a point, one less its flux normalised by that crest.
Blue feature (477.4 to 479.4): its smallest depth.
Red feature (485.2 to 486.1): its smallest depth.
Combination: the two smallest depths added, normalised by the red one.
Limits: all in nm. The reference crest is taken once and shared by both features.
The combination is -1.7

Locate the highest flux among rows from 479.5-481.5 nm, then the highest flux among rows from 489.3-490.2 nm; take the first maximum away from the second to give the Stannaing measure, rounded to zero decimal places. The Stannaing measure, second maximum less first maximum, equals 6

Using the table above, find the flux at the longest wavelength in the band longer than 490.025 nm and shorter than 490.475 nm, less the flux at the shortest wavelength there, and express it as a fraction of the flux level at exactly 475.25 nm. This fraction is -0.030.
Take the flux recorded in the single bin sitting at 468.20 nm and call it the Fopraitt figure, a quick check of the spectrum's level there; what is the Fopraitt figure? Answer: 113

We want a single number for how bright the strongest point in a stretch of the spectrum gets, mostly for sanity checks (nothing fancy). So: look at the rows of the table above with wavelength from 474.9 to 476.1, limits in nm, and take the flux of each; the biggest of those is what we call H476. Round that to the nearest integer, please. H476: 136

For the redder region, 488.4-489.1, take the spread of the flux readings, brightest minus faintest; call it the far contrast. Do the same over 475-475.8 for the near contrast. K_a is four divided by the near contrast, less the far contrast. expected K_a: 0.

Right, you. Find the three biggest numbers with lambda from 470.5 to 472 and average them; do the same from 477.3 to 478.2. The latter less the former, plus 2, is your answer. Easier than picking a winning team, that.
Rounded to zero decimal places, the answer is 10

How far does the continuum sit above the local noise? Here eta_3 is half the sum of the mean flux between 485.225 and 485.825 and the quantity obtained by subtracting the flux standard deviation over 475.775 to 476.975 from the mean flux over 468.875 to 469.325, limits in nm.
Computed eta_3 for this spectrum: 120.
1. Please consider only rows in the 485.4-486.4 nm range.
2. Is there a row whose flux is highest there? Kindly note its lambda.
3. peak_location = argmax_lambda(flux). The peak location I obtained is 486.35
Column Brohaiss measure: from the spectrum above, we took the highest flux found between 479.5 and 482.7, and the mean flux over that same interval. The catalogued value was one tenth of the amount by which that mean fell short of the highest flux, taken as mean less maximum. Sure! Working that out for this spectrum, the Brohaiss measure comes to -0.33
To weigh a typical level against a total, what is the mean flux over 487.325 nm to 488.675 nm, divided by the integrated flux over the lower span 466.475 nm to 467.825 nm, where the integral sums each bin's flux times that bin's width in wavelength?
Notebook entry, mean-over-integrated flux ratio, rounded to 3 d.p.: 0.874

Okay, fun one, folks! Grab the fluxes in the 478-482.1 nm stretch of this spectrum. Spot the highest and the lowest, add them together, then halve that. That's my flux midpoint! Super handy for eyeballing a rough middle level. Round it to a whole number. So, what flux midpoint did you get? 124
